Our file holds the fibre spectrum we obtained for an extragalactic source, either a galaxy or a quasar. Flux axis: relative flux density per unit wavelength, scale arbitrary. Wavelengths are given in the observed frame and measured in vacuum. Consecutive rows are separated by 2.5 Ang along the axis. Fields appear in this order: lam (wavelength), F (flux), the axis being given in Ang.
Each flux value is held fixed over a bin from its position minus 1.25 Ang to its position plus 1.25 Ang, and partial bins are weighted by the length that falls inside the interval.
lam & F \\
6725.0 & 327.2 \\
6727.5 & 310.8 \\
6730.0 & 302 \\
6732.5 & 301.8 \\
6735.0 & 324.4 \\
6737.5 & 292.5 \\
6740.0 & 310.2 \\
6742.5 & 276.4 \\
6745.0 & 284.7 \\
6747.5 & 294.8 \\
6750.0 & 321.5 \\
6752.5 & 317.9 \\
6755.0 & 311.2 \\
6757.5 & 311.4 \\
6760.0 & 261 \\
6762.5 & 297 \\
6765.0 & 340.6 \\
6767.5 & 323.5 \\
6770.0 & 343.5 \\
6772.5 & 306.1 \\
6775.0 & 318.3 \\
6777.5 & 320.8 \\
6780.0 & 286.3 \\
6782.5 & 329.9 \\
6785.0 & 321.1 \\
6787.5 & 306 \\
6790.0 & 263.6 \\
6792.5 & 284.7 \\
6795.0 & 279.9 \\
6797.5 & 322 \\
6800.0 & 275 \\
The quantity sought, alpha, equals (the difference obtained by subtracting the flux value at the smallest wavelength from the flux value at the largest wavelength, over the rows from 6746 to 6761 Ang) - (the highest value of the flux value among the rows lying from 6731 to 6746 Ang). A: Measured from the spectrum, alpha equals -358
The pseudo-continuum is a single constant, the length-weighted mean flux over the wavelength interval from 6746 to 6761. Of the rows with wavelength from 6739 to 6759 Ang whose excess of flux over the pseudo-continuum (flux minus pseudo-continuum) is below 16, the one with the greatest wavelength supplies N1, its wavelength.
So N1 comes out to 6757.5 Ang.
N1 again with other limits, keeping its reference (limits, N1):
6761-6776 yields 6775.0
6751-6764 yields 6762.5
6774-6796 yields 6795.0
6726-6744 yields 6742.5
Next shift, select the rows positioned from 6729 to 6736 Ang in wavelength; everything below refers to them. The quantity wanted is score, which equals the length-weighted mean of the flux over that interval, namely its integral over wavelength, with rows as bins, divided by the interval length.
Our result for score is 309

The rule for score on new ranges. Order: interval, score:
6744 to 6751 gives 300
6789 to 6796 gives 276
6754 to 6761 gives 295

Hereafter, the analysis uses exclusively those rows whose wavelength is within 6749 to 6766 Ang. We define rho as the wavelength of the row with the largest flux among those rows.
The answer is 6765.0 Ang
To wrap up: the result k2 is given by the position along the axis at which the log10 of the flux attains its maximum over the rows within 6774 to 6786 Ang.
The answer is 6782.5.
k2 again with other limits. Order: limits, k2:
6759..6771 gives 6770.0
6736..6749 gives 6740.0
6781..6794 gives 6782.5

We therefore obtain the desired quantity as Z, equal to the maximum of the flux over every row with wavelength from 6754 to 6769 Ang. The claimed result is 340.6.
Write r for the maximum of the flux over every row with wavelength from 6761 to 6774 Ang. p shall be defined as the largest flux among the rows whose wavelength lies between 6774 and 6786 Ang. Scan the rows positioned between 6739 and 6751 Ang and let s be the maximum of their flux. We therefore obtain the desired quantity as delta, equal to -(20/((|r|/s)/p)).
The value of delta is -6175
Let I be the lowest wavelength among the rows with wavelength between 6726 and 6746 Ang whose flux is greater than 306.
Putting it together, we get 6727.5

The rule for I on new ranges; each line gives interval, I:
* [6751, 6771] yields 6752.5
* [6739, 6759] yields 6740.0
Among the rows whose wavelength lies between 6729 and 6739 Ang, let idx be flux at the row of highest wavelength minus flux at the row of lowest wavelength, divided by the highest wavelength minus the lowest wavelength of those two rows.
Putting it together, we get -1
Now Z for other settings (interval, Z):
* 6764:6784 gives 343.5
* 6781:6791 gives 329.9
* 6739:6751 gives 321.5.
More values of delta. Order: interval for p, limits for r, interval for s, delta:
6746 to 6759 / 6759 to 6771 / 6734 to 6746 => -6072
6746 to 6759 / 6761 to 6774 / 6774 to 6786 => -6175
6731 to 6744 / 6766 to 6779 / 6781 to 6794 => -6231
